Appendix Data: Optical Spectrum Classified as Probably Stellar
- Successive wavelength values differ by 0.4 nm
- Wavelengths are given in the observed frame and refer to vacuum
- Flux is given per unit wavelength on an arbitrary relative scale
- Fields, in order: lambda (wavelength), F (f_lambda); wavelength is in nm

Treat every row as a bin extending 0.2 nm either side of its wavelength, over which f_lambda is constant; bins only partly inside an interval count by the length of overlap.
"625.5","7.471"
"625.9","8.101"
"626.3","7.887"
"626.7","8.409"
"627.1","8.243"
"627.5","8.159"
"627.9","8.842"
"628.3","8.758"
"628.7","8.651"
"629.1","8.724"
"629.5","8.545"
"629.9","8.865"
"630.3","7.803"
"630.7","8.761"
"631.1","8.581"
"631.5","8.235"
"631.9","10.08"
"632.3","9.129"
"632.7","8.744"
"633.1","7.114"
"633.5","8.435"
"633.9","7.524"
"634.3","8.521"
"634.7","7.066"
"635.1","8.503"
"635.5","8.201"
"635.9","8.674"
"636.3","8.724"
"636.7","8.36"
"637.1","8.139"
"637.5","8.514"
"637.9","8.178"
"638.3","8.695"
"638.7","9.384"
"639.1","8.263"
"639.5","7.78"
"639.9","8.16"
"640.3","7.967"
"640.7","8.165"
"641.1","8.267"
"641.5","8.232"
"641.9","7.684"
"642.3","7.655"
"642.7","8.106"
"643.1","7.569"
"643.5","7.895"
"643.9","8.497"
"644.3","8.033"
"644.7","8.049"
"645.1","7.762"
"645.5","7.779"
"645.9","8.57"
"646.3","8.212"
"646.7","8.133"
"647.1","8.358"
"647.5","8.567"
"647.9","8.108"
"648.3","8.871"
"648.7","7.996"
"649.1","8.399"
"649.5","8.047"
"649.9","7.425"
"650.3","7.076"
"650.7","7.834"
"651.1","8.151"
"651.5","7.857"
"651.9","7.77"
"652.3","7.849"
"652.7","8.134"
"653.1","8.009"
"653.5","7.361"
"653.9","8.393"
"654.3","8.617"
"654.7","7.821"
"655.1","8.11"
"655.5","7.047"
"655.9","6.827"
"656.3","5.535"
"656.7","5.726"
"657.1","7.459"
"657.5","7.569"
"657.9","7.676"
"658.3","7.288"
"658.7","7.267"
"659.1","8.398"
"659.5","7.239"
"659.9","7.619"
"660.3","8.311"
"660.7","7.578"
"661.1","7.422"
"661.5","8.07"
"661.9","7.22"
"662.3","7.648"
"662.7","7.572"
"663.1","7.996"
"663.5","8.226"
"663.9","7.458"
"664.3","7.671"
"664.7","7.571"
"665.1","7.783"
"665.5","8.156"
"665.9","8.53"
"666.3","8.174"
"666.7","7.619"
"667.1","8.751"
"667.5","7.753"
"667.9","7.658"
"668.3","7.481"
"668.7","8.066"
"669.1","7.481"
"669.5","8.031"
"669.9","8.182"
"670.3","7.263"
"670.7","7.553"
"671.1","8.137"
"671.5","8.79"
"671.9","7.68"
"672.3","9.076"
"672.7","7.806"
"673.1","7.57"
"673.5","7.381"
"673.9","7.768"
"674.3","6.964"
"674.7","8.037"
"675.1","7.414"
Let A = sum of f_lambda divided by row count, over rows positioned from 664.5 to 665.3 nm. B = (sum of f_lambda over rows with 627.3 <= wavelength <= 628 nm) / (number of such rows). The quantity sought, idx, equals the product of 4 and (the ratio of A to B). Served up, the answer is 3.61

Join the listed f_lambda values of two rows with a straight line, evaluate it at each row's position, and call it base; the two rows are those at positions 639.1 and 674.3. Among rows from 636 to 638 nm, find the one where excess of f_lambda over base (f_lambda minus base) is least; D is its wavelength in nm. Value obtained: 637.1 nm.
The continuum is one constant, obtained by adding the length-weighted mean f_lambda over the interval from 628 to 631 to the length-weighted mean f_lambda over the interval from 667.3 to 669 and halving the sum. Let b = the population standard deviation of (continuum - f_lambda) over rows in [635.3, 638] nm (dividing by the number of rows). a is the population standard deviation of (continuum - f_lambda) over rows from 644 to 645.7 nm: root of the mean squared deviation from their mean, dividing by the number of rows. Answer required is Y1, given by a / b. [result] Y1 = 0.6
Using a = 0.14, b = 0.22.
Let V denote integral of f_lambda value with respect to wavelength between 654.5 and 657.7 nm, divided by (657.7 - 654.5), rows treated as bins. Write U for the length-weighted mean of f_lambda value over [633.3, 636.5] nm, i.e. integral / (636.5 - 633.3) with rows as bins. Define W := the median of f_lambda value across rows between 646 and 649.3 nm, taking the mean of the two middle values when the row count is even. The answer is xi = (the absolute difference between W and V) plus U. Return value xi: 9.5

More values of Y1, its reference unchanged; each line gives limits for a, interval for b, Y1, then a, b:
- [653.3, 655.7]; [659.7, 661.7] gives 1.6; 0.55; 0.33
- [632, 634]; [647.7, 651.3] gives 1.5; 0.75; 0.49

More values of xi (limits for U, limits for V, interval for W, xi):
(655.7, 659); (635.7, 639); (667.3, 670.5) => 7.8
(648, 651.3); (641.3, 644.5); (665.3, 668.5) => 8.0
